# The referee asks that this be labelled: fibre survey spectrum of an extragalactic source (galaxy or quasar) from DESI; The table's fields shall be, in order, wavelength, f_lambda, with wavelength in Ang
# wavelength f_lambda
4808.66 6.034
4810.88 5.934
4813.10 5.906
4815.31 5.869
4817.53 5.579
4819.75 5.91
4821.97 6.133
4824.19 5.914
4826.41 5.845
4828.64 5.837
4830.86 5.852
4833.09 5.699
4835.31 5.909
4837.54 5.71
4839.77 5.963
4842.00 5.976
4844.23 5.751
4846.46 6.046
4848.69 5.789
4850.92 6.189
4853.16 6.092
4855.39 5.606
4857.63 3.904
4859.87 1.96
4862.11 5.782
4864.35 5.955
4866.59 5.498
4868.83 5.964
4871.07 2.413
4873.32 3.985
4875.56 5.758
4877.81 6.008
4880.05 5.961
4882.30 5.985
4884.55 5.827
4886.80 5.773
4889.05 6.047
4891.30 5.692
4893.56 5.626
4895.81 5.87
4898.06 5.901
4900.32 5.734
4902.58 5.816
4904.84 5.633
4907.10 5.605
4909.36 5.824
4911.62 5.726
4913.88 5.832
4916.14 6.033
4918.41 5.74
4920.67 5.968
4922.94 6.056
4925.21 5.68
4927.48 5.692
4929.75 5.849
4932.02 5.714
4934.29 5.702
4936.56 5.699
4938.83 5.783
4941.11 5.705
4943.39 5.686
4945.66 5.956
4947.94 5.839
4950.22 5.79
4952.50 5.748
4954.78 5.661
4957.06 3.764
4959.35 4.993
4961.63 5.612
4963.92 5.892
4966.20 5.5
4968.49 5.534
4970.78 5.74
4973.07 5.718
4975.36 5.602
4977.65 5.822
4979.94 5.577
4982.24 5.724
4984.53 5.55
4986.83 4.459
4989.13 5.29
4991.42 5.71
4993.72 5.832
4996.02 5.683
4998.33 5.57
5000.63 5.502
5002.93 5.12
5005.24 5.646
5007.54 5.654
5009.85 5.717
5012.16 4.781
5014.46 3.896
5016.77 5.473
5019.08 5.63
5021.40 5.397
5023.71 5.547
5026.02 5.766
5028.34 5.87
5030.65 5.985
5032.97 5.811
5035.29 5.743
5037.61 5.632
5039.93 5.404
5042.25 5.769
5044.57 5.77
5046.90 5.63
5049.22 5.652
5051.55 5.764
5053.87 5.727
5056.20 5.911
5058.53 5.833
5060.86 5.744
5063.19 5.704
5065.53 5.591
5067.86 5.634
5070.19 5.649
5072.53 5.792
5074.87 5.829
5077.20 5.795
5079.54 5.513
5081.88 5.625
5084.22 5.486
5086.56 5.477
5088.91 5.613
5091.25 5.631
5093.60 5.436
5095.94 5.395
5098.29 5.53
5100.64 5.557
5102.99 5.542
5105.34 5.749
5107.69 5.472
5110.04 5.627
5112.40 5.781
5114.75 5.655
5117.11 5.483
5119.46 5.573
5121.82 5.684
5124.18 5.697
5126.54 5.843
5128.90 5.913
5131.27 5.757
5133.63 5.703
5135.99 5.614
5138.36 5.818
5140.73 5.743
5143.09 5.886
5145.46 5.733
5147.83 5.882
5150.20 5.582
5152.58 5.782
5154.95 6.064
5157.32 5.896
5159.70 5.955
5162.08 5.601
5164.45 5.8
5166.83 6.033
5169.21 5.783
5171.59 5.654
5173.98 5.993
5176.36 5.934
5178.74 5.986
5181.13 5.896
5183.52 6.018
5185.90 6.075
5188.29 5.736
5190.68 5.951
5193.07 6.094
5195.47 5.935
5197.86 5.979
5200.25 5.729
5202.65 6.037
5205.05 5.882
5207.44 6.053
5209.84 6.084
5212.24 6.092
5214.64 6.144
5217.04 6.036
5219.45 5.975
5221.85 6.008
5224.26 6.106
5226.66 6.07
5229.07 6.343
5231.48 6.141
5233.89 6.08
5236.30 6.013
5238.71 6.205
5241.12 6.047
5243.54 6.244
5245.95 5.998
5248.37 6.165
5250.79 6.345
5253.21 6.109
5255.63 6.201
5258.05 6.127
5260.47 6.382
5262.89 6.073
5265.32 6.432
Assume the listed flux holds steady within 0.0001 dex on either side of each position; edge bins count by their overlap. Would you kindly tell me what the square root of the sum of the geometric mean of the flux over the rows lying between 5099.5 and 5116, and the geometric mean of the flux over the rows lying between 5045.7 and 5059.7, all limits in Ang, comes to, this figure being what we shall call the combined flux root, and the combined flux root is 3.37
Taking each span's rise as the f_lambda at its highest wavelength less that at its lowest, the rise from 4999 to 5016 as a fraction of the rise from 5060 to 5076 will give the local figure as -19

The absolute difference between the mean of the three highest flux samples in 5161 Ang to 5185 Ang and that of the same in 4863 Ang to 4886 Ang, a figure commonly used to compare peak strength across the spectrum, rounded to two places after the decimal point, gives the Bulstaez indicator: 0.03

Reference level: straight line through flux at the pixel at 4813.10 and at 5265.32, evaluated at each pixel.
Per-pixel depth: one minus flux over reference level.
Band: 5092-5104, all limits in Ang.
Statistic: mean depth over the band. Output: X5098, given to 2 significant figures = 0.12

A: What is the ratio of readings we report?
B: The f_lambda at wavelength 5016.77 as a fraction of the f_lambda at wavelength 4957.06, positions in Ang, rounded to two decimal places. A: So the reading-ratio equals 1.45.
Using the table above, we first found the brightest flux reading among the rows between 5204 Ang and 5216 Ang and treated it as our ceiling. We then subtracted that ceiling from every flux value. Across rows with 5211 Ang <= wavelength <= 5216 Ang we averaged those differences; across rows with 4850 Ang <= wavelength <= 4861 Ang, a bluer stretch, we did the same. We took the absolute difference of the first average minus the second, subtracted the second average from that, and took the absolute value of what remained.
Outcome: 2.8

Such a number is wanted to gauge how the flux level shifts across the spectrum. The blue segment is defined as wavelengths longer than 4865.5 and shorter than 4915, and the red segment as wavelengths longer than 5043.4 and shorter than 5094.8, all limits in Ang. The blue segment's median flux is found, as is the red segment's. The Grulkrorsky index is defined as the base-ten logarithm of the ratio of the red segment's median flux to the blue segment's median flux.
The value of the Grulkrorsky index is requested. -0.011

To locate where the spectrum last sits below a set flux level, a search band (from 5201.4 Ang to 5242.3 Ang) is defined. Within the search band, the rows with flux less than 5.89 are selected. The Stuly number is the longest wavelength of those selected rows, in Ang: 5205.05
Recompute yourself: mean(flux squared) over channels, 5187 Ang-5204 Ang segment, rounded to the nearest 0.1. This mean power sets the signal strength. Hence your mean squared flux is 35.1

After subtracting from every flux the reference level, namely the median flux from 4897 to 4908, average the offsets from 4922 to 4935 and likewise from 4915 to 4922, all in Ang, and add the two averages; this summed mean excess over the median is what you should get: 0.23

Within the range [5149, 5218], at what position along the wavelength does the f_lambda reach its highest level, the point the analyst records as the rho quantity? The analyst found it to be 5214.64 Ang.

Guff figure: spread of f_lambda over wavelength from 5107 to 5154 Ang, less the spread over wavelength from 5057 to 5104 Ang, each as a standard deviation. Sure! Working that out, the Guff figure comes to 0.00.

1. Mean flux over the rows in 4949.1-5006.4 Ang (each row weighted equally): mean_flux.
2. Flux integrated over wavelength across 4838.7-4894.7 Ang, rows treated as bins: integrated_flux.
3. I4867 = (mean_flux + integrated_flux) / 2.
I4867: 155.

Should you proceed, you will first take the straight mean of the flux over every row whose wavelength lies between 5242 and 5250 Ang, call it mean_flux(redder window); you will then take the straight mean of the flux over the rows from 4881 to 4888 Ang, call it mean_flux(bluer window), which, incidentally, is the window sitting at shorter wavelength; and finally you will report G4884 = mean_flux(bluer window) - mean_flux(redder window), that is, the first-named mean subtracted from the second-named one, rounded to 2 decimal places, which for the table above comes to -0.27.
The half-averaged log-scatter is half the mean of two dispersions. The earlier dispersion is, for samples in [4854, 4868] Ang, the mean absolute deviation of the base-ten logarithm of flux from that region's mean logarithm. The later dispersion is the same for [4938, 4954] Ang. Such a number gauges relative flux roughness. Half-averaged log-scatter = 0.036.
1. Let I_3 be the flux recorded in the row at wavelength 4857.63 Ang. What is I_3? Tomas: 3.904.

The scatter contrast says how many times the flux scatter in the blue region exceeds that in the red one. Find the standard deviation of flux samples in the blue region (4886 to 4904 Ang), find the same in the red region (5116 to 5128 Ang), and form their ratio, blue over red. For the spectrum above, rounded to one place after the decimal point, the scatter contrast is 1.0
